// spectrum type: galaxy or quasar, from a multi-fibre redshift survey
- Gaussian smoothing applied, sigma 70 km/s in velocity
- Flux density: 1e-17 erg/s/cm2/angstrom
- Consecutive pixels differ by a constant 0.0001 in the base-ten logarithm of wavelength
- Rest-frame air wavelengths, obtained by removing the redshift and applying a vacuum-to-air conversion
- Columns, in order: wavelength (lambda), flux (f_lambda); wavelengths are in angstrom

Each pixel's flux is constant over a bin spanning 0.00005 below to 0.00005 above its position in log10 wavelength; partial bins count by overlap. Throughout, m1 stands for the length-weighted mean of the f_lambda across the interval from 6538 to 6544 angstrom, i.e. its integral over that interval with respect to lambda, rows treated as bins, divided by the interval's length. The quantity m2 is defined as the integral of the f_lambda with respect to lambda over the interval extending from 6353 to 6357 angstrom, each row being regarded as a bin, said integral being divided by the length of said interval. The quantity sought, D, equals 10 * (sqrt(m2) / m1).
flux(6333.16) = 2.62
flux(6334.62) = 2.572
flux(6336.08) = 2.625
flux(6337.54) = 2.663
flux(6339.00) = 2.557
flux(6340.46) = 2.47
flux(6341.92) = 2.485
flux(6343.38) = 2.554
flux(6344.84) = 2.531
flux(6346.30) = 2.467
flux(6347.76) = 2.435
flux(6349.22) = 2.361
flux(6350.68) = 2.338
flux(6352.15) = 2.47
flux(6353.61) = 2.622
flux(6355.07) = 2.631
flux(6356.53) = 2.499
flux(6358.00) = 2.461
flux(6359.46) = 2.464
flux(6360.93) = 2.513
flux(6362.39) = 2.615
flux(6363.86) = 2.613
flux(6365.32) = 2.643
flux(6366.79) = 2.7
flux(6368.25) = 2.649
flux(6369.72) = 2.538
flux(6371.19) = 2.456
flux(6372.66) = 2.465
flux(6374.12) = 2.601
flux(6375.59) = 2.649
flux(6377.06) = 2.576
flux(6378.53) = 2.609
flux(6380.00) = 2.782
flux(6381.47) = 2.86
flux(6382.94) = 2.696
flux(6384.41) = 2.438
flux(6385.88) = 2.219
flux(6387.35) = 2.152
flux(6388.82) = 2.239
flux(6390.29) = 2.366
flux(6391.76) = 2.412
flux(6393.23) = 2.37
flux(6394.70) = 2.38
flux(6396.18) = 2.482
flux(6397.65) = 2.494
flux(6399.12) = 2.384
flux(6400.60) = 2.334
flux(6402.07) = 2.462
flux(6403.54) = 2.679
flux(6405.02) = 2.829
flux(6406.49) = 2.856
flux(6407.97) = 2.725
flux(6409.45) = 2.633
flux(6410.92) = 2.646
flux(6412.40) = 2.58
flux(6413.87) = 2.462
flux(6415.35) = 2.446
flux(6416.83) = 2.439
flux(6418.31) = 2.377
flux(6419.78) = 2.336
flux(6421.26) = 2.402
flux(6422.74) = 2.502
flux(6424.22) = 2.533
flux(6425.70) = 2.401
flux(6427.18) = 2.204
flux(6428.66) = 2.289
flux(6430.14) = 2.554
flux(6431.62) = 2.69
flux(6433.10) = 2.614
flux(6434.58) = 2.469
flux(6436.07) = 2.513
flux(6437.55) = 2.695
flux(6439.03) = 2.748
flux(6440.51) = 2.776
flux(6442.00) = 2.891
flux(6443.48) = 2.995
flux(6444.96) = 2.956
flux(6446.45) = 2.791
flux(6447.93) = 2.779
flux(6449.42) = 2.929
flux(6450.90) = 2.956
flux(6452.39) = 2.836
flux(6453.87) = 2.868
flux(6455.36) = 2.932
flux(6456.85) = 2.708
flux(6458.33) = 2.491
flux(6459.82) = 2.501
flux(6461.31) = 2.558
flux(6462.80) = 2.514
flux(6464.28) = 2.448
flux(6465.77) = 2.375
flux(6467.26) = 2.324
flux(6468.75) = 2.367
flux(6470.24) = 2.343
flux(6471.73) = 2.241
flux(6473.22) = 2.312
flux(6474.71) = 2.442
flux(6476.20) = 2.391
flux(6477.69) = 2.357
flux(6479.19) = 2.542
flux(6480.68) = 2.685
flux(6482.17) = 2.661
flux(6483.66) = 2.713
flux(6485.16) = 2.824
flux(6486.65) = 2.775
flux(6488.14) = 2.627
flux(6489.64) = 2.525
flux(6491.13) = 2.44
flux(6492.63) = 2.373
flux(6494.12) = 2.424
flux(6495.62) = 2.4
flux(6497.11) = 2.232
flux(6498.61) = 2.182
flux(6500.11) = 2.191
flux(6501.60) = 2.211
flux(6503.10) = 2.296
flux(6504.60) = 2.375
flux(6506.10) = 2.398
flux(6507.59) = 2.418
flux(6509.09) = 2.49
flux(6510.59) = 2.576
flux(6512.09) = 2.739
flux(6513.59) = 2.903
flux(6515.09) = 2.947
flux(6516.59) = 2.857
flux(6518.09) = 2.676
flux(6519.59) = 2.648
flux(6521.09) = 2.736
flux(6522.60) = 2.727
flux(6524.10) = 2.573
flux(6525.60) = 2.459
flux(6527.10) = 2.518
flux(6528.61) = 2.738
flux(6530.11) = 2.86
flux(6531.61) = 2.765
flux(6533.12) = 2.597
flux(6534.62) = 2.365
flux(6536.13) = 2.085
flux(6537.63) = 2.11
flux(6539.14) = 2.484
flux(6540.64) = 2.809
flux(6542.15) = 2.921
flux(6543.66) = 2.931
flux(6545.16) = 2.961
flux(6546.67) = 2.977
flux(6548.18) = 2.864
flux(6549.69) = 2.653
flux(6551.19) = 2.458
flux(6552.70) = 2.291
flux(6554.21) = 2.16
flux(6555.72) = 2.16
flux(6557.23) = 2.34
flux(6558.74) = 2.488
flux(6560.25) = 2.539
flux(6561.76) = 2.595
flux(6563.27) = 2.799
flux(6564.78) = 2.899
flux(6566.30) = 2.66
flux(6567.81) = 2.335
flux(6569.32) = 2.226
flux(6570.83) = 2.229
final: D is 5.9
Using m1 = 2.73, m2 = 2.59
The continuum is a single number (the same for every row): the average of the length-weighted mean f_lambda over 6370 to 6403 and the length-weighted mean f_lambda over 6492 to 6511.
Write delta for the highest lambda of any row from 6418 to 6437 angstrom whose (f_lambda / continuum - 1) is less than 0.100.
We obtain 6436.07 angstrom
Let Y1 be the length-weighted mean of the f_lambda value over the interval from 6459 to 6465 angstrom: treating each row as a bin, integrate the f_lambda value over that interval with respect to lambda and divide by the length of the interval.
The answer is 2.51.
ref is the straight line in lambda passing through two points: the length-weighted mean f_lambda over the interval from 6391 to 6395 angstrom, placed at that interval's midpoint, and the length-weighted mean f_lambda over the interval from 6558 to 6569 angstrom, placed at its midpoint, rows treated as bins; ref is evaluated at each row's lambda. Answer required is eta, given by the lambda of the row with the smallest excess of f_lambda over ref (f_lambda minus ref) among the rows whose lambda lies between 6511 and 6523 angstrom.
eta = 6519.59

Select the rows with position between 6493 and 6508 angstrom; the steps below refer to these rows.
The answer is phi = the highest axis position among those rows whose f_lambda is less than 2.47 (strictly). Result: 6507.59 angstrom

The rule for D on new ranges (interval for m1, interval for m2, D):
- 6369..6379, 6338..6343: 6.2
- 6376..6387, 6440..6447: 6.6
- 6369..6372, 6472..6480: 6.2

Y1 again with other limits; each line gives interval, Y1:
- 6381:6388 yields 2.46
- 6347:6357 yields 2.48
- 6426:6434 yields 2.47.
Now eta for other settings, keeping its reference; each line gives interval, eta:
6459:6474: 6471.73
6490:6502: 6498.61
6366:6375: 6371.19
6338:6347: 6346.30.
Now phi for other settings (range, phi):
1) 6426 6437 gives 6434.58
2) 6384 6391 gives 6390.29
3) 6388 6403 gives 6402.07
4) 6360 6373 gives 6372.66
